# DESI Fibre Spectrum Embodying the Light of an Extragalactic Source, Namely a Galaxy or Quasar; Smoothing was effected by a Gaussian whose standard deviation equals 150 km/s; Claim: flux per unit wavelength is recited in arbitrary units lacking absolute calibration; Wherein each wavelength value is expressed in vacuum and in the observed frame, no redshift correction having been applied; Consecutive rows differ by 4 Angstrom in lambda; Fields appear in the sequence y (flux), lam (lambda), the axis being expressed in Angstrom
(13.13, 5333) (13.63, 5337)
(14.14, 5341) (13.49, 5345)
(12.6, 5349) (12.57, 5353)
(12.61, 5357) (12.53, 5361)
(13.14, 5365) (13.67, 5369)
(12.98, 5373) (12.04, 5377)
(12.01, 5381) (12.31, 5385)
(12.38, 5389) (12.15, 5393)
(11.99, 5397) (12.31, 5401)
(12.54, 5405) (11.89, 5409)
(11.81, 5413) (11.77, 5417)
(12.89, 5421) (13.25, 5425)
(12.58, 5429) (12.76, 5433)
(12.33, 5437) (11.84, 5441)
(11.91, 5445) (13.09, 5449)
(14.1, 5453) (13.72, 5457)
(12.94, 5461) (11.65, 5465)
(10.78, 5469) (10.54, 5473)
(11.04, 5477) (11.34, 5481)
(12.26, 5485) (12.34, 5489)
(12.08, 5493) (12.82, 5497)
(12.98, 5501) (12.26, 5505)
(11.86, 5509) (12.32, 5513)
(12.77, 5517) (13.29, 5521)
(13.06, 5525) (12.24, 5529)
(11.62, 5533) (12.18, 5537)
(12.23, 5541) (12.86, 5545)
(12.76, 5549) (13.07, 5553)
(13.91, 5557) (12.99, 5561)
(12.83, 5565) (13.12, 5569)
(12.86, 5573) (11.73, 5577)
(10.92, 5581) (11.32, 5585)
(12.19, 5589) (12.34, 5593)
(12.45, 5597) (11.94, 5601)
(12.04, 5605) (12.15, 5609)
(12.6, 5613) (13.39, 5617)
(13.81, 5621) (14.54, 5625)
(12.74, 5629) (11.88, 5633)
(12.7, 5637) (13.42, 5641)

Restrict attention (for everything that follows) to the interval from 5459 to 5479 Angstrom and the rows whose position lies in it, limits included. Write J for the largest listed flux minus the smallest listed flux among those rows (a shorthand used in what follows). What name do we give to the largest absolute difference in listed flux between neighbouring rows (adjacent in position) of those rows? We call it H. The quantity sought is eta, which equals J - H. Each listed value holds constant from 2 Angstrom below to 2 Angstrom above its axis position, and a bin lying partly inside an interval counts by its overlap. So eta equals 1.1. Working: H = 1.29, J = 2.4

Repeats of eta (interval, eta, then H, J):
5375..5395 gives 0.1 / 0.30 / 0.4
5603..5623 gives 1.0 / 0.79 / 1.8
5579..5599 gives 0.7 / 0.87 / 1.5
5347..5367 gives 0.0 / 0.61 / 0.6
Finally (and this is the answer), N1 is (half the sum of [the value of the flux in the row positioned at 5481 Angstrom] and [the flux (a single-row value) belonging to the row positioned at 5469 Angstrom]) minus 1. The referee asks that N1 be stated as 10.1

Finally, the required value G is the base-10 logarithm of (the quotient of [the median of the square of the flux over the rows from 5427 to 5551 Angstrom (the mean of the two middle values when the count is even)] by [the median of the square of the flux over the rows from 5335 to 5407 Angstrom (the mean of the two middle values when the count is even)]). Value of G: -0.016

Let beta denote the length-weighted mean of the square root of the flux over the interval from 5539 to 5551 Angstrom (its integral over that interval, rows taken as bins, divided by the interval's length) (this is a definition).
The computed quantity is 3.55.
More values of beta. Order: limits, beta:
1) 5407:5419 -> 3.44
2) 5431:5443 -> 3.51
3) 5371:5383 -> 3.51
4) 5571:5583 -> 3.44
